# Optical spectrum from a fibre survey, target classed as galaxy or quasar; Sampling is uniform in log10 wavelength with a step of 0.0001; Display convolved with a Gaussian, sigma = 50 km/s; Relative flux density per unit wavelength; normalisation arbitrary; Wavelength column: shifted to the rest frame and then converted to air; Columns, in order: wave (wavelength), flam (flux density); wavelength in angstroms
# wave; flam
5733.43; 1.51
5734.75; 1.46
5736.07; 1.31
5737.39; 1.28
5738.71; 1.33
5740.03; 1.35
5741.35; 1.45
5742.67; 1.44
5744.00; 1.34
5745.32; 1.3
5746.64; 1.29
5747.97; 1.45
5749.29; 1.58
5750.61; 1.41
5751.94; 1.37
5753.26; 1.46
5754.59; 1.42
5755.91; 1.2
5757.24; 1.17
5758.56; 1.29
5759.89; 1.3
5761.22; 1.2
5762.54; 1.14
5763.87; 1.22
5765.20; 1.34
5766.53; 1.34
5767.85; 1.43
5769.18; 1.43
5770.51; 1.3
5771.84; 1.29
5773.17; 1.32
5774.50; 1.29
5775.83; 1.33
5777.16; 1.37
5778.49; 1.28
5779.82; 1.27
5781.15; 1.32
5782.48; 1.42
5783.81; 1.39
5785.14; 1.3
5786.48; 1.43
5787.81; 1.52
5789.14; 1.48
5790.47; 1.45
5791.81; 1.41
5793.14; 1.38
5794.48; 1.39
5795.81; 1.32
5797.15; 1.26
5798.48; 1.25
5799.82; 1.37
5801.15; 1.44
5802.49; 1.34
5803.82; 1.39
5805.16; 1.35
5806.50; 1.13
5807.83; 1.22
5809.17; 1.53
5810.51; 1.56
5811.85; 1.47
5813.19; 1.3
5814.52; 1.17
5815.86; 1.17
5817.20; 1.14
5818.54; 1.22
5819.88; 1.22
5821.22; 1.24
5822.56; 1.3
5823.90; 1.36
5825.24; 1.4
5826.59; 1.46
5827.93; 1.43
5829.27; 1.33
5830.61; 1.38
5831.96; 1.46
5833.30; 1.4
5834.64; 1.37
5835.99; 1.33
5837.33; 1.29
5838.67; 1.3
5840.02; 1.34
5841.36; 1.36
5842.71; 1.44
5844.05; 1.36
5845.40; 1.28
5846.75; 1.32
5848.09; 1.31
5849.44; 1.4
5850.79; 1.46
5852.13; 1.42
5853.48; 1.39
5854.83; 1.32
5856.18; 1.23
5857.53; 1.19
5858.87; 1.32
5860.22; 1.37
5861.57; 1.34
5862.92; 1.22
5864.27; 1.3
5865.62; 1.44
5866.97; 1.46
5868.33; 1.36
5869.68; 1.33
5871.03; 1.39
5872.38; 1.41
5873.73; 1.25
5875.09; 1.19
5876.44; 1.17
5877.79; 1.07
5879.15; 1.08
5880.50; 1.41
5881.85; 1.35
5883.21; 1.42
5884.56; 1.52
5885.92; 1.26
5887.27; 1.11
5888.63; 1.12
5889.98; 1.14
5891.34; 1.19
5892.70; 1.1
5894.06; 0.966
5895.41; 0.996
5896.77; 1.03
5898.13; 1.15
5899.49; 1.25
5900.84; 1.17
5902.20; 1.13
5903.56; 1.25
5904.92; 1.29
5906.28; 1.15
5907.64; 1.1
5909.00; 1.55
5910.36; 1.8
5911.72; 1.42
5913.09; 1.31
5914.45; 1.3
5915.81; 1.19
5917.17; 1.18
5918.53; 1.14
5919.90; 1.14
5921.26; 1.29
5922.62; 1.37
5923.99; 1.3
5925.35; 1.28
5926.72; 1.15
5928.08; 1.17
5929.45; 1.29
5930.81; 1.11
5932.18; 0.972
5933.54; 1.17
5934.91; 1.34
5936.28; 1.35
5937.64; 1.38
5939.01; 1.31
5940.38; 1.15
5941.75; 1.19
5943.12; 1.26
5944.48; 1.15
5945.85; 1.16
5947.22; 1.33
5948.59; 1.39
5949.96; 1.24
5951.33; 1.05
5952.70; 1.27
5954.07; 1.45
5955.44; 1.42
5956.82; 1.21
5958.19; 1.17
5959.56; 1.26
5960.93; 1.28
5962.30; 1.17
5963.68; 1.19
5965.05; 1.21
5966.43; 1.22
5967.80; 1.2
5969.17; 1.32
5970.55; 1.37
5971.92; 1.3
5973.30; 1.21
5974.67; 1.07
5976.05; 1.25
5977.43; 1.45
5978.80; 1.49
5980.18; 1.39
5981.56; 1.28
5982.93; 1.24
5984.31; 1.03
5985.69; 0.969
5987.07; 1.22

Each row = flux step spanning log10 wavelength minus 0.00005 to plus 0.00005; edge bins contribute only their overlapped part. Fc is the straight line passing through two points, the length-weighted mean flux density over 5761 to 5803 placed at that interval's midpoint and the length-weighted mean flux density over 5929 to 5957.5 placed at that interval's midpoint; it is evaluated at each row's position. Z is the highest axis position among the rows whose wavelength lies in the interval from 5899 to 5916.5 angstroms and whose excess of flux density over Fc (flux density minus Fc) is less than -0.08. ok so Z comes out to 5907.64 angstroms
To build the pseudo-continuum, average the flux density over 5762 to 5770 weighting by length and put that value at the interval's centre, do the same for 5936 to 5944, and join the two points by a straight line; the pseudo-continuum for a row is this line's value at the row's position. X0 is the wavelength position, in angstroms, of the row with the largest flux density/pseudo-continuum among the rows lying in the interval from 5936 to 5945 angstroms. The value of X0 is 5937.64 angstroms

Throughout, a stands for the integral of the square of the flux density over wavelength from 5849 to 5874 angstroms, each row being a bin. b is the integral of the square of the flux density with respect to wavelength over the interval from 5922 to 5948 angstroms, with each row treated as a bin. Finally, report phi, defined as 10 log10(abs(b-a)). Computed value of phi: 7.6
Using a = 45.6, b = 39.8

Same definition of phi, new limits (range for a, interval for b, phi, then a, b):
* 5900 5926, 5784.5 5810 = 6.5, 43.4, 47.9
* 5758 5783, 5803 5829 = 4.4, 43.0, 45.7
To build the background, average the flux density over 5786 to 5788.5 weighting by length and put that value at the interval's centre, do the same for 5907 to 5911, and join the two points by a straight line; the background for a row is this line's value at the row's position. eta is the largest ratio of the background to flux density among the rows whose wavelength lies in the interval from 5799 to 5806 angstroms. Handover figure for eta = 1.11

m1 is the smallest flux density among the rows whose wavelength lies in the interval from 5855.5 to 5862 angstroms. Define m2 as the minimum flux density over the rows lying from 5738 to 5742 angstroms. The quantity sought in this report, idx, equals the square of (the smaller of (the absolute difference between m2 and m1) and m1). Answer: 0.020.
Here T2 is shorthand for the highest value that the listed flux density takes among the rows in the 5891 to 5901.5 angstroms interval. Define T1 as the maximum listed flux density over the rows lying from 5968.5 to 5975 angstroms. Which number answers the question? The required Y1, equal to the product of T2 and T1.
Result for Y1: 1.71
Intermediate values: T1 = 1.37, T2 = 1.25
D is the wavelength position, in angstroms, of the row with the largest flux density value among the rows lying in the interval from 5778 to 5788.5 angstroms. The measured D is 5787.81 angstroms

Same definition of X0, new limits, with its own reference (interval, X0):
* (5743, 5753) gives 5749.29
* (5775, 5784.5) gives 5782.48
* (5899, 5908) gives 5904.92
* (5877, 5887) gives 5884.56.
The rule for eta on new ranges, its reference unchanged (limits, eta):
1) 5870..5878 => 1.39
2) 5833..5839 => 1.15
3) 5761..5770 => 1.30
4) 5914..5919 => 1.30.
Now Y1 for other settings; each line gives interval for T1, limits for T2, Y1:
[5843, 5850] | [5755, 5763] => 1.82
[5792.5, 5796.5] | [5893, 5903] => 1.74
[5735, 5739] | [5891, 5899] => 1.58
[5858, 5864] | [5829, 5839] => 2.00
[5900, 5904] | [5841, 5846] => 1.80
